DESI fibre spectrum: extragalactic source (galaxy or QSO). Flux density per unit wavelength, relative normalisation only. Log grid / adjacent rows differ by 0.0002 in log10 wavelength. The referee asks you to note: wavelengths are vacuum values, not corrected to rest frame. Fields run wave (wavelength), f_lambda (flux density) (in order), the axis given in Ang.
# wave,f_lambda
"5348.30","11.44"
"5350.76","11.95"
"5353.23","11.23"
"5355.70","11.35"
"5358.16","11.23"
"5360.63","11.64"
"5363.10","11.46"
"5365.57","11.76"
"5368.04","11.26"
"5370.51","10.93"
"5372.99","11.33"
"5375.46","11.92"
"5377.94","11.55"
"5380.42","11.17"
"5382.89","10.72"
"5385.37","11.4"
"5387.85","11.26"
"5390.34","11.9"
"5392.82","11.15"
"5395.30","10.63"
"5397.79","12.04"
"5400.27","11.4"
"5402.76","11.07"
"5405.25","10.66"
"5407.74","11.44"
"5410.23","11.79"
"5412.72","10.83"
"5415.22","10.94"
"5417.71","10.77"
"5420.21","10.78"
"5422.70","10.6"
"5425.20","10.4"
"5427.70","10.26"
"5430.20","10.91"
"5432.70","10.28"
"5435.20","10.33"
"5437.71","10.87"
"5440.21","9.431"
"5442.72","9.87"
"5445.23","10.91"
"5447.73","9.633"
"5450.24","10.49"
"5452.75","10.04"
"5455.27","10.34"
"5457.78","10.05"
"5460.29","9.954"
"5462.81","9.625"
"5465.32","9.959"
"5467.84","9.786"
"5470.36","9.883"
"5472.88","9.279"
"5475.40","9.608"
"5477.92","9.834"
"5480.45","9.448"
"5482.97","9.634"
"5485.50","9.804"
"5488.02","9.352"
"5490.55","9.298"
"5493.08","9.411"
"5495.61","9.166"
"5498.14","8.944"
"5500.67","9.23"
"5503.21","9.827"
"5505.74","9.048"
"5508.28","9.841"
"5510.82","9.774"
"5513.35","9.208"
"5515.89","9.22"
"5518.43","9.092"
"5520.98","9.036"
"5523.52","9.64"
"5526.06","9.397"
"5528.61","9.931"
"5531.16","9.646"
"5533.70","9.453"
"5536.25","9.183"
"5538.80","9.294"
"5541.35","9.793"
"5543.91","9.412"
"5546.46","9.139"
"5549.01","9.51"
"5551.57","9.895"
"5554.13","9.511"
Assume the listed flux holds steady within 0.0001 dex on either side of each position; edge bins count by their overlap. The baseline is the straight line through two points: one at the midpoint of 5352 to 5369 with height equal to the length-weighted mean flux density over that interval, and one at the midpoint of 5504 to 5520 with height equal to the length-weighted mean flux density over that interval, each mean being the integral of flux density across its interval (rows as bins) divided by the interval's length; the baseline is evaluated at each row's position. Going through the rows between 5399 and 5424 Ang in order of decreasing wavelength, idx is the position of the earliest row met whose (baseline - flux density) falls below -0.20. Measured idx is 5415.22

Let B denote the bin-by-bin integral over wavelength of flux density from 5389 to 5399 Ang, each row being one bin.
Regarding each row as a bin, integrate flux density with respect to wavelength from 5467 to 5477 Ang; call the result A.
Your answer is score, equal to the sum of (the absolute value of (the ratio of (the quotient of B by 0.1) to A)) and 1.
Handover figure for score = 12.8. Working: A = 96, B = 114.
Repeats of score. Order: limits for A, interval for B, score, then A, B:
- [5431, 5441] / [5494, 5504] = 10.0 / 103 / 93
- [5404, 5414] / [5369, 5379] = 11.2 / 112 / 114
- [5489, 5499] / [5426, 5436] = 12.3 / 92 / 105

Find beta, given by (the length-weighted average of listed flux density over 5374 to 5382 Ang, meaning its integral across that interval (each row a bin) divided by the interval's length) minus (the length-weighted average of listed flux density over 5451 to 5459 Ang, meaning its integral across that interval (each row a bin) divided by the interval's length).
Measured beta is 1.4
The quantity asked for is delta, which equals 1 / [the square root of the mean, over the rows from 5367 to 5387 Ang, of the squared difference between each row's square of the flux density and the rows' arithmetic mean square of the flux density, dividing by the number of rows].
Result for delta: 0.13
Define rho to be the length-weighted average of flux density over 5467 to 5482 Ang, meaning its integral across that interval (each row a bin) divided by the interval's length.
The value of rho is 9.6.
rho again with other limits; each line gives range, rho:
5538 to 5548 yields 9.4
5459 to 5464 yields 9.8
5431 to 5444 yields 10.2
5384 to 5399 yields 11.4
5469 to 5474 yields 9.6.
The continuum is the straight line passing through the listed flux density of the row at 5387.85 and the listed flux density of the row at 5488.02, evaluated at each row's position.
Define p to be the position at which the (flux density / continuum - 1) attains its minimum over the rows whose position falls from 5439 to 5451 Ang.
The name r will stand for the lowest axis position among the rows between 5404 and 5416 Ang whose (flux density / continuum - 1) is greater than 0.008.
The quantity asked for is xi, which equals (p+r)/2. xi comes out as 5424.0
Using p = 5440.21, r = 5407.74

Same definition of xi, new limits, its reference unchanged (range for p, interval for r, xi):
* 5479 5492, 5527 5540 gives 5504.5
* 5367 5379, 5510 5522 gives 5440.7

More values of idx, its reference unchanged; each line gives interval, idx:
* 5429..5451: 5450.24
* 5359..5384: 5377.94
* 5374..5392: 5390.34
